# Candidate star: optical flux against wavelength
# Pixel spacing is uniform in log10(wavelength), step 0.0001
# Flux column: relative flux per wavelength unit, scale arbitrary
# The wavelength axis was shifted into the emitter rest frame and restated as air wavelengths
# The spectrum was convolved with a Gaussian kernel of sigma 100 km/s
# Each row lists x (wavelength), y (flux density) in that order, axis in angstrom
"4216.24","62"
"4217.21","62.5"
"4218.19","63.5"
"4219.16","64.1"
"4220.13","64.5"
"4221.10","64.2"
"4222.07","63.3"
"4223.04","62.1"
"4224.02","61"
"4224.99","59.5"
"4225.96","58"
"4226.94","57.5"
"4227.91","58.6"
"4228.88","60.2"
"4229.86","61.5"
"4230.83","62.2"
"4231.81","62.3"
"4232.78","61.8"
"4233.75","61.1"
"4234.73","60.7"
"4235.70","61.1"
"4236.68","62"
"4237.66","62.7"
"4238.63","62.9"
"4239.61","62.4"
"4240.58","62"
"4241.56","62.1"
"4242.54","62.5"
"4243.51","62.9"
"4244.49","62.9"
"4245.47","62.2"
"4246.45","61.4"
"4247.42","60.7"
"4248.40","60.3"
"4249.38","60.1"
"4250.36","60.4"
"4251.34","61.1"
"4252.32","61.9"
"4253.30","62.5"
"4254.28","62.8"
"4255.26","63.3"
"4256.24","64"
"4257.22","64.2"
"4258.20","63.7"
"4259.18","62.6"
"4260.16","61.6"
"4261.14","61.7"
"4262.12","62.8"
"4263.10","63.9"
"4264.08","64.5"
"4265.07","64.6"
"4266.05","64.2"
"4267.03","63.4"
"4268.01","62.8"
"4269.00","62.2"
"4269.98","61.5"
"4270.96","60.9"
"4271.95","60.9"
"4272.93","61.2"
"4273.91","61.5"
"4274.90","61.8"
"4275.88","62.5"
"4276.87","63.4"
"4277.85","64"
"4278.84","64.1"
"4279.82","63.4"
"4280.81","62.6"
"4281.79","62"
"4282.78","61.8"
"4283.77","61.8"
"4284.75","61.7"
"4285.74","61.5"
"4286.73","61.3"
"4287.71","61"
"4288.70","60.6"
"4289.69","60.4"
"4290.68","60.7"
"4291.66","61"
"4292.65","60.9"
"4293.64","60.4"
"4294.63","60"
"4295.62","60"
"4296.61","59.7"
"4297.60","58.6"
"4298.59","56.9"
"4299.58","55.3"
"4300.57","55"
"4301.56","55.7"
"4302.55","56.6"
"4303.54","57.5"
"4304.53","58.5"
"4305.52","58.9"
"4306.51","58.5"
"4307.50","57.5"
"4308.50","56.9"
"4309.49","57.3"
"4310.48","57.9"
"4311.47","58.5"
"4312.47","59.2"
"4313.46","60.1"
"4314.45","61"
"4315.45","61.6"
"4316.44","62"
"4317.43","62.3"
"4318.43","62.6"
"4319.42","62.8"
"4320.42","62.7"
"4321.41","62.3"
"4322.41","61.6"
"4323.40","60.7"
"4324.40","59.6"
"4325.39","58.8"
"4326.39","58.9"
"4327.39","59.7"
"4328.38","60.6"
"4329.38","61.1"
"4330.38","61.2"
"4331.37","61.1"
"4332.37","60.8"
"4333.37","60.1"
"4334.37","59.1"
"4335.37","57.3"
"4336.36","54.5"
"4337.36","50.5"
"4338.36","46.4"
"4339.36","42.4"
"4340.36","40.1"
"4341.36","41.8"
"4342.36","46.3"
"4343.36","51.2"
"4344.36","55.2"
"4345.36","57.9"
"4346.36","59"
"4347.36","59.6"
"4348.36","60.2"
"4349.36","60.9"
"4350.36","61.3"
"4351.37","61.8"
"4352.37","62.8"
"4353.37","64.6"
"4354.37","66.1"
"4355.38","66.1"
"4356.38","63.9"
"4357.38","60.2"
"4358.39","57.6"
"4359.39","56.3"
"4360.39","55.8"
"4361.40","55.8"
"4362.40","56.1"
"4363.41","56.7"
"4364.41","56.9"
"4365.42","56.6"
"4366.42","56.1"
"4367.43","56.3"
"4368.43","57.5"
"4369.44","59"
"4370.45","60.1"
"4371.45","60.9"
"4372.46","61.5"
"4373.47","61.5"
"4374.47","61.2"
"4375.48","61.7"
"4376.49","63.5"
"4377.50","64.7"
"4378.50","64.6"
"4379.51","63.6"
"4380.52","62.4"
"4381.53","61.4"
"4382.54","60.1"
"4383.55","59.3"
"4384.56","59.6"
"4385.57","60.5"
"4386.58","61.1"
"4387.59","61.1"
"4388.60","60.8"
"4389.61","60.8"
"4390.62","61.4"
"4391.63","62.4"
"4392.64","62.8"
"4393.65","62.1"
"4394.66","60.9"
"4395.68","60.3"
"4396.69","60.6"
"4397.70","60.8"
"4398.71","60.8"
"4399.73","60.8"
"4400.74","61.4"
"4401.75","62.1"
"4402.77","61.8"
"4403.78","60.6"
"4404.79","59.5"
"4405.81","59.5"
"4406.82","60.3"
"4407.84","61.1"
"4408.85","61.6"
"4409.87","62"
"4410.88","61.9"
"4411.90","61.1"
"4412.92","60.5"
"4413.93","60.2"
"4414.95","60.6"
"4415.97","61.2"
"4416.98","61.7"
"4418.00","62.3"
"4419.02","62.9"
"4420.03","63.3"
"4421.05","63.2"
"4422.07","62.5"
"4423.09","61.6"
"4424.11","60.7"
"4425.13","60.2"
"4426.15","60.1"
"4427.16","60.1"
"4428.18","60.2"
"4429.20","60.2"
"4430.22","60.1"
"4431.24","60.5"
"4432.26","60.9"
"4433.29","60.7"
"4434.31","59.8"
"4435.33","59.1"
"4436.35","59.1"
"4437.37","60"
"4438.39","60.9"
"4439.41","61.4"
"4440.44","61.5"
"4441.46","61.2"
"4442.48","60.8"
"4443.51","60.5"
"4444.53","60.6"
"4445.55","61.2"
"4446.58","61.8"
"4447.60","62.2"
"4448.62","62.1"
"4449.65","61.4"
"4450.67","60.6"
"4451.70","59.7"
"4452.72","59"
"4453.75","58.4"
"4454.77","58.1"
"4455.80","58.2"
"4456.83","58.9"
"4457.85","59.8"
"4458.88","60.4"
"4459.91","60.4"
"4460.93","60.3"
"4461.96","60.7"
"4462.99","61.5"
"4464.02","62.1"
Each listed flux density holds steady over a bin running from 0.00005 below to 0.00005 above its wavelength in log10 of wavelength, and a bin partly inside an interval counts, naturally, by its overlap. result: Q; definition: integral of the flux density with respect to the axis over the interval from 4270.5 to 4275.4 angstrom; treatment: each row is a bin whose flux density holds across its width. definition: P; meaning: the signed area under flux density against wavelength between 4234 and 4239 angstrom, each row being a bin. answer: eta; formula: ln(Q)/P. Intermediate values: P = 309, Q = 300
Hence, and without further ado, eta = 0.0185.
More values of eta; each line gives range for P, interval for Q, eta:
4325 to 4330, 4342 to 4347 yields 0.0187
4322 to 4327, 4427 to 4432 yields 0.0191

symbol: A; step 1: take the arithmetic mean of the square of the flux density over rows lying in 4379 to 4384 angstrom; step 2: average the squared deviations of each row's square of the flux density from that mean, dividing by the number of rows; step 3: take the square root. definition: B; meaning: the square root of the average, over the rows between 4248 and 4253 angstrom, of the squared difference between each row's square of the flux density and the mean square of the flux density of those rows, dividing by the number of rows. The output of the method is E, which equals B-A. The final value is -109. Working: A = 190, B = 81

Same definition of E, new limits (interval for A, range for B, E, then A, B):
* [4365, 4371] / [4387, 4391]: -142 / 172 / 30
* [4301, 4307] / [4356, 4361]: 226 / 132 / 358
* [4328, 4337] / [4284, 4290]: -192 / 249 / 57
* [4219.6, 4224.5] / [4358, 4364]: -94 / 165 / 71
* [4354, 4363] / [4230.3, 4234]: -454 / 512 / 58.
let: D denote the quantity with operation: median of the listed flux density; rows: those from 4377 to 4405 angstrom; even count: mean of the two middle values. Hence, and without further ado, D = 61.0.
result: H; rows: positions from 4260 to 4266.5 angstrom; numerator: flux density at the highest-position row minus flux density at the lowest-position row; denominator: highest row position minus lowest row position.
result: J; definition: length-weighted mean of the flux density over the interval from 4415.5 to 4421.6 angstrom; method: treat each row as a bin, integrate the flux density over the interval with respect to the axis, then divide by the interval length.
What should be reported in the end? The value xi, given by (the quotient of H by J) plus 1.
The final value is 1.01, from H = 0.4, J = 62.5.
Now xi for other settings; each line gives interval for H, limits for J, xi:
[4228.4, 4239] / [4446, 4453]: 1.00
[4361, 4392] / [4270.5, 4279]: 1.00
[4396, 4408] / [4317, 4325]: 1.00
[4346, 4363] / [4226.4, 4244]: 1.00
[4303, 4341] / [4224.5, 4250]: 0.99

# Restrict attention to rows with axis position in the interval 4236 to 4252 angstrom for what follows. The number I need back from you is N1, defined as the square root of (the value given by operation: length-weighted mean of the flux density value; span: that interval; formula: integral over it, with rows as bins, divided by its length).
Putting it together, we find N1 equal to 7.86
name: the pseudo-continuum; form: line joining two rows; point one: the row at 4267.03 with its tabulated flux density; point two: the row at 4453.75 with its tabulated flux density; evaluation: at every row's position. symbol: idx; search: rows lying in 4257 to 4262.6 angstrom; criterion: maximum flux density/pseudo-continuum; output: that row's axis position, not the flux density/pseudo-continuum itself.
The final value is 4257.22 angstrom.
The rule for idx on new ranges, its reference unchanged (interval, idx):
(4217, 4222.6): 4220.13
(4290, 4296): 4291.66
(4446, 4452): 4447.60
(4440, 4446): 4440.44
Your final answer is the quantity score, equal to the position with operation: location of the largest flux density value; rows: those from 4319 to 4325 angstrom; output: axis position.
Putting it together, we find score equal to 4319.42 angstrom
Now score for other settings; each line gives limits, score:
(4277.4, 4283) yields 4278.84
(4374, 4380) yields 4377.50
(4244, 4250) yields 4244.49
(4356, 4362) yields 4356.38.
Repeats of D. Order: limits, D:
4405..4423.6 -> 61.6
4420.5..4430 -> 60.2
